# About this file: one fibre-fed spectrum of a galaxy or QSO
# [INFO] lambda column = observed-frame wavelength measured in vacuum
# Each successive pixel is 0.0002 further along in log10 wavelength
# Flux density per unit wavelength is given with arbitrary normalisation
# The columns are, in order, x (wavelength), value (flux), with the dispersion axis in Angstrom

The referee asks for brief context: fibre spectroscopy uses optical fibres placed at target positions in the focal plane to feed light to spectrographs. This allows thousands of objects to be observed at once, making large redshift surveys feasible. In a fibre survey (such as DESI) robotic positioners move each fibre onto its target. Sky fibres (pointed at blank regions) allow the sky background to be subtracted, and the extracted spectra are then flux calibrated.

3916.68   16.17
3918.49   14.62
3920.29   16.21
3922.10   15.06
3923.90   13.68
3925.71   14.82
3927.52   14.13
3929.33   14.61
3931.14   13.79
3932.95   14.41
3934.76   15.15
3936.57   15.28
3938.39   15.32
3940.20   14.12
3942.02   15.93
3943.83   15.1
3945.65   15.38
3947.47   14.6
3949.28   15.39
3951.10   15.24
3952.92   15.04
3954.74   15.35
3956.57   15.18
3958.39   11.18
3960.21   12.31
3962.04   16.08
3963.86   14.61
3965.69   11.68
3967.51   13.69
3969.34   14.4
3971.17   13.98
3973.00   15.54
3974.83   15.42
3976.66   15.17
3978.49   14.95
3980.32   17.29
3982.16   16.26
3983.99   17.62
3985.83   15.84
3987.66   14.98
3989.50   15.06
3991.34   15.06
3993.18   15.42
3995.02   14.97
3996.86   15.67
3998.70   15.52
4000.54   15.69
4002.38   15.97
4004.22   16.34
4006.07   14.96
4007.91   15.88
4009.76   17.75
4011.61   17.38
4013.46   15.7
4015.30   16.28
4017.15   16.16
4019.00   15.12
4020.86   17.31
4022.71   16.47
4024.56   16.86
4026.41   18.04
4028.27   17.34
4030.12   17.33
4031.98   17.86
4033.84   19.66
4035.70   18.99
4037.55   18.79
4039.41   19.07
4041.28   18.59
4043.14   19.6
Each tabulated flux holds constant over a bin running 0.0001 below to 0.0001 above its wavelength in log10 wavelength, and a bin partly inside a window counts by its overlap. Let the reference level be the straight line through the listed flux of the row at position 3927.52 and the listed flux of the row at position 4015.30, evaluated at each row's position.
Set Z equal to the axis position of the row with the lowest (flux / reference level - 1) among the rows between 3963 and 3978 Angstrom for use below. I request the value 3965.69 Angstrom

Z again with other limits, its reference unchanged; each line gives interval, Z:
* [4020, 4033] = 4022.71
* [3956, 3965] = 3958.39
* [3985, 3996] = 3995.02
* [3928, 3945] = 3931.14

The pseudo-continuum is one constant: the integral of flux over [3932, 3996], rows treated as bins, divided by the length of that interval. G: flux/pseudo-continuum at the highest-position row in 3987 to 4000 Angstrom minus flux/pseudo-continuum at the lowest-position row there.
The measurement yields 0.04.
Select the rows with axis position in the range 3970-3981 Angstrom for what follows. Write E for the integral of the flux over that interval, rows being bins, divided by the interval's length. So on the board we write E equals 15.3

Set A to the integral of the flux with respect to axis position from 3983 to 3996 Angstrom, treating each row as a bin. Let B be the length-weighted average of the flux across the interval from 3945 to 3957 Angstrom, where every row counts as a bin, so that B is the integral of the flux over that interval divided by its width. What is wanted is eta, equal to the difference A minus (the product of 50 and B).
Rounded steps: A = 202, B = 15.2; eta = -556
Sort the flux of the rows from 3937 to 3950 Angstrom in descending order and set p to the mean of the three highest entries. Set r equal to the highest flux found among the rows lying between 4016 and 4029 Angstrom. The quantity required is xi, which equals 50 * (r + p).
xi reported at 1680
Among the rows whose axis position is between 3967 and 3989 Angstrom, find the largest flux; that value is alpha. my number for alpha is 17.62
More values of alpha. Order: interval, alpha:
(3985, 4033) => 18.04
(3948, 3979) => 16.08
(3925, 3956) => 15.93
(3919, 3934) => 16.21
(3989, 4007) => 16.34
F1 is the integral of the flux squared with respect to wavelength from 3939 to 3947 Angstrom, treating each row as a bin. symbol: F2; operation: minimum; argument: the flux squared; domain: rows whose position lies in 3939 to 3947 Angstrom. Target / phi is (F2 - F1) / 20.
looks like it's -82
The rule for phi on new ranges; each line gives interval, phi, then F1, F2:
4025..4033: -109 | 2484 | 300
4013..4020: -76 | 1757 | 229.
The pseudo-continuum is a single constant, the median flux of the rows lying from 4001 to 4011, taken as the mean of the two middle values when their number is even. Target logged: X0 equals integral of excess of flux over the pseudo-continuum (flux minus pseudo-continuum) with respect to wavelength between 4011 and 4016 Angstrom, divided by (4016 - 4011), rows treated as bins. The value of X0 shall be 0.4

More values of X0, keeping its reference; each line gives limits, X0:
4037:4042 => 2.9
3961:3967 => -1.9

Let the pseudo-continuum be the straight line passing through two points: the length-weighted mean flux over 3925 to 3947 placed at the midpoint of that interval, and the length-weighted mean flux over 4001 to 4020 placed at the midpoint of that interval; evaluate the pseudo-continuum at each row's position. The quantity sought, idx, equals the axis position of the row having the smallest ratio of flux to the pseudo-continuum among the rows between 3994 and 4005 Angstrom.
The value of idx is 3995.02 Angstrom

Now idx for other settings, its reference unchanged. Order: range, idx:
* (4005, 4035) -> 4019.00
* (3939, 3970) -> 3958.39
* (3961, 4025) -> 3965.69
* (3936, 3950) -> 3940.20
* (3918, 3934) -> 3931.14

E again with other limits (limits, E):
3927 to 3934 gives 14.3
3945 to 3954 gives 15.1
